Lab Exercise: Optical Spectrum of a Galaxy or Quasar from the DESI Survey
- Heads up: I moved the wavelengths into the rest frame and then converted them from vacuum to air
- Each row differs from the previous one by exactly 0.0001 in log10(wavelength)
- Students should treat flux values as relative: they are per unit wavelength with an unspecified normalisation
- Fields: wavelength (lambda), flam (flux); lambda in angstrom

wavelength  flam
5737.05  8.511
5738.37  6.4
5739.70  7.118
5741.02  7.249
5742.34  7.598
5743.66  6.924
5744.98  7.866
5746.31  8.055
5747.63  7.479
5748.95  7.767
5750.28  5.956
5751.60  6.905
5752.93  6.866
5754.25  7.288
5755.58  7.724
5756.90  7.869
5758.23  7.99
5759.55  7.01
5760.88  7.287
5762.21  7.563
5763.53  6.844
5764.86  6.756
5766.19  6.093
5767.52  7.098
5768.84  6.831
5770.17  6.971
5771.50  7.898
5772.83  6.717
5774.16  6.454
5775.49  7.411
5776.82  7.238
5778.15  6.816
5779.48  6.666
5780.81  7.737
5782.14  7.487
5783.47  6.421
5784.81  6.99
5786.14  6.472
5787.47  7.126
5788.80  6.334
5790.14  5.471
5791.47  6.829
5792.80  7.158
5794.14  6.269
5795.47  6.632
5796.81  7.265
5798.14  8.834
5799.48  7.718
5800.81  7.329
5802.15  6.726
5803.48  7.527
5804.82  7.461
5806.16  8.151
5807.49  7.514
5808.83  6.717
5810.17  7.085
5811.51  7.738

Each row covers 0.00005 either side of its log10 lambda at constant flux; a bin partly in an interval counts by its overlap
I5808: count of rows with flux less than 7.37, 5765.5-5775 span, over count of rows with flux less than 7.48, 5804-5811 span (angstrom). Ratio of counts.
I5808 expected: 2.0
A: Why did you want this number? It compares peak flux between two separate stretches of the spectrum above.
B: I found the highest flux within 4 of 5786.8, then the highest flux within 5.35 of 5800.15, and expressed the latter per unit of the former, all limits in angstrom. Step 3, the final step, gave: 1.24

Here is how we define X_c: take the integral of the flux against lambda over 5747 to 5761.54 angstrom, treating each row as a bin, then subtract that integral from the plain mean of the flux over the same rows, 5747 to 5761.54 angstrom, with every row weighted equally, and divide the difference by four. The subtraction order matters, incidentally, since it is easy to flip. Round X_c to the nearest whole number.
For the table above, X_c -25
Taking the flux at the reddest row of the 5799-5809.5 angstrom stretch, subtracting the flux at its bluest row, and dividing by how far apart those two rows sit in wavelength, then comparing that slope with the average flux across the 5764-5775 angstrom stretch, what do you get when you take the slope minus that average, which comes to -7.0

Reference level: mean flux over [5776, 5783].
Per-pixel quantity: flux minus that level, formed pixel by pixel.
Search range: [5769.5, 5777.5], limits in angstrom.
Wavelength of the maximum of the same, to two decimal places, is 5771.50 angstrom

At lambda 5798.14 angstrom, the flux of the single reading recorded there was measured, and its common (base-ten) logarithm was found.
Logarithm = 0.946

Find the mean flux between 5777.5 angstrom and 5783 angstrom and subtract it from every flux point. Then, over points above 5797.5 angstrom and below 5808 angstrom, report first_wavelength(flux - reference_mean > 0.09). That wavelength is 5798.14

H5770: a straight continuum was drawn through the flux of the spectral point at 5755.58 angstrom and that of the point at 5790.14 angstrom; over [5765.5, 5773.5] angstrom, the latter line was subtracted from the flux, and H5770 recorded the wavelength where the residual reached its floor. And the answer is 5766.19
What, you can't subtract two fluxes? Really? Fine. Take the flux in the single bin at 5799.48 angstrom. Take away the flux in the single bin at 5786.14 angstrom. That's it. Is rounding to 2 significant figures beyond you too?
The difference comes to 1.2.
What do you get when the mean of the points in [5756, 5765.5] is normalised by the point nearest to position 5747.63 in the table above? 0.98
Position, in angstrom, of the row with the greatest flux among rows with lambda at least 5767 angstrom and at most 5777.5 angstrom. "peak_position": 5771.50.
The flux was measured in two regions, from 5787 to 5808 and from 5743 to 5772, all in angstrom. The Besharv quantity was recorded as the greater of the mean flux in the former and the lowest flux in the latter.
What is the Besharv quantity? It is 7.1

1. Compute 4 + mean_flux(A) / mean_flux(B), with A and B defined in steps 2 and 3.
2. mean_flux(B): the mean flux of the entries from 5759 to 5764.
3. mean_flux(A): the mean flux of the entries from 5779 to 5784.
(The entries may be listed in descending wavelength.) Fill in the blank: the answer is 4.99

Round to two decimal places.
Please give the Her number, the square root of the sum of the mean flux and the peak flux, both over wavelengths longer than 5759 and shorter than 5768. 3.81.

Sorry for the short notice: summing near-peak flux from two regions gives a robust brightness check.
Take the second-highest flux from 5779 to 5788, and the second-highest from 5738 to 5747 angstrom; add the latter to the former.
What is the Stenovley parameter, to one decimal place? 15.4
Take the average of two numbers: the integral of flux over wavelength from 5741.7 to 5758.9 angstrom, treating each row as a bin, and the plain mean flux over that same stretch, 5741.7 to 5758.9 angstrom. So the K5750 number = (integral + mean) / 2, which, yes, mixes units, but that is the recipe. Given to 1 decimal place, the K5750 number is 67.4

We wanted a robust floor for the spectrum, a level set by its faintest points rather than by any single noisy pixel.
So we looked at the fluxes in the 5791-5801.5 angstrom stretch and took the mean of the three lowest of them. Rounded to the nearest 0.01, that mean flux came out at 6.58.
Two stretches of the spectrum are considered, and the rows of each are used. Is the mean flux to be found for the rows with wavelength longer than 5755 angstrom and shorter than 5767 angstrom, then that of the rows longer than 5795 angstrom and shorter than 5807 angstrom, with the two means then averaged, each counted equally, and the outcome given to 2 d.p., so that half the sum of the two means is 7.38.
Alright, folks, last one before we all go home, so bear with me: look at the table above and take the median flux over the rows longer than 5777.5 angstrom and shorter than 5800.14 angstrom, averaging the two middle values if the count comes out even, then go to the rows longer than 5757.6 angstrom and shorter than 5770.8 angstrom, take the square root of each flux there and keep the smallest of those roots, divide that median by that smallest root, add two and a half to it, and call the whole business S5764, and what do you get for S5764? 5.27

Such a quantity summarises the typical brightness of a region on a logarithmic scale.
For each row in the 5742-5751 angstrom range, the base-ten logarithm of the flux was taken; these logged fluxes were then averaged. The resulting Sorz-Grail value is 0.866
